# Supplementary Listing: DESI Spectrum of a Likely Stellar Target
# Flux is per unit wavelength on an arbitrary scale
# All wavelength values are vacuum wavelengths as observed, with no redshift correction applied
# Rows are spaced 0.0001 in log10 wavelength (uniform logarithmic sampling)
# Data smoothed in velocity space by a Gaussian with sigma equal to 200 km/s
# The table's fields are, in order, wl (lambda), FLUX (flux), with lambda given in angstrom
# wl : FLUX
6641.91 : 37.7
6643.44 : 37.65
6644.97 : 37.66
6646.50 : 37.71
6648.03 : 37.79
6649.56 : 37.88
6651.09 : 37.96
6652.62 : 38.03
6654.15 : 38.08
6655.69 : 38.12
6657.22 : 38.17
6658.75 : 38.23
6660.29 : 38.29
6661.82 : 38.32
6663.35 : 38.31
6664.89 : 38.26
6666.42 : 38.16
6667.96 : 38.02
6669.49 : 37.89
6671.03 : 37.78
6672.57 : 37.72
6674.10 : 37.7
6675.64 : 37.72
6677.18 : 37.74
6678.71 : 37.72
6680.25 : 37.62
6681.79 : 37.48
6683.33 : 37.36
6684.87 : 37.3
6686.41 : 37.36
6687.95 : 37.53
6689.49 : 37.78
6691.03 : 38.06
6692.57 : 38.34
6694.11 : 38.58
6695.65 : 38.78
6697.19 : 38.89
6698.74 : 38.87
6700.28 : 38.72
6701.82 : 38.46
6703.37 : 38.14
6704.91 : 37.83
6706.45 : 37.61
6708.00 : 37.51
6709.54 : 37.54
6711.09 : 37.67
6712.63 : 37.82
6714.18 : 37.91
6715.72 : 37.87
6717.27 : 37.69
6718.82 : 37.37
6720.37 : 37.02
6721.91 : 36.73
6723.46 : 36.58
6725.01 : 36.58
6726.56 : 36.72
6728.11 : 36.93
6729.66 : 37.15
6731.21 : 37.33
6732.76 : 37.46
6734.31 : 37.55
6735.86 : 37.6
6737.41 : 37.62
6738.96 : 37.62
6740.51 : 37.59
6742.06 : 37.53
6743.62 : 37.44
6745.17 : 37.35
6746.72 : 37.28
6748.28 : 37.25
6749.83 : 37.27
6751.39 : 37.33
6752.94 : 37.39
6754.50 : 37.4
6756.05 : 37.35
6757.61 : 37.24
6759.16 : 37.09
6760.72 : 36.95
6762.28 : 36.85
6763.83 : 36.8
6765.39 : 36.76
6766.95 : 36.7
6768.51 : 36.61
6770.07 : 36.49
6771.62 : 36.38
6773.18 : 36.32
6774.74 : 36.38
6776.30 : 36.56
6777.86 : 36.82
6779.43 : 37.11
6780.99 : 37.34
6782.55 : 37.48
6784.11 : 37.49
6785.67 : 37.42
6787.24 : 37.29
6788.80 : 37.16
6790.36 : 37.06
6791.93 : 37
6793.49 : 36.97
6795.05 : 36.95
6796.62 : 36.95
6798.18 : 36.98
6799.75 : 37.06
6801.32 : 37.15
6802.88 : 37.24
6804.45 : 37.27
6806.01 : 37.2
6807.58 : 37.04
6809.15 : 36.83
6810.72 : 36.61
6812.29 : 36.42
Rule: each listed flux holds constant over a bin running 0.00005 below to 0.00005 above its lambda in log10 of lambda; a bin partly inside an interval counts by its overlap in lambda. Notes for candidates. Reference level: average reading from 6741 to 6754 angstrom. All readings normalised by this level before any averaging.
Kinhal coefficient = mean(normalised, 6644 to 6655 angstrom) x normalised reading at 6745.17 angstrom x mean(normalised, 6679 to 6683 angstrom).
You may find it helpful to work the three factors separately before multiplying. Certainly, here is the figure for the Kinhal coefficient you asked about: 1.02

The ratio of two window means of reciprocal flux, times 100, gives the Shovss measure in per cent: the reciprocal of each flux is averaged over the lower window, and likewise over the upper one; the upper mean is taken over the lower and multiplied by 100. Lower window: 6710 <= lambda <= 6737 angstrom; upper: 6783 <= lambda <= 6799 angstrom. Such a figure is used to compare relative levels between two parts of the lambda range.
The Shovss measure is 100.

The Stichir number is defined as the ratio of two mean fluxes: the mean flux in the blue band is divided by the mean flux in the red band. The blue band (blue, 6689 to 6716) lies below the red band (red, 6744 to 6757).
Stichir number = 1.02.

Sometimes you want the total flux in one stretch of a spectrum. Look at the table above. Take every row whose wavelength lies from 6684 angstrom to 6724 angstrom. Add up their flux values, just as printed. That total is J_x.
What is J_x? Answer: 984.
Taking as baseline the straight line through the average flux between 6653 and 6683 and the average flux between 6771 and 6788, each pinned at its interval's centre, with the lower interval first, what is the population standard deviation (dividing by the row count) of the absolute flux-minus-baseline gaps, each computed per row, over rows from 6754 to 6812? 0.18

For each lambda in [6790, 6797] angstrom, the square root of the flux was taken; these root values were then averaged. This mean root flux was 6.08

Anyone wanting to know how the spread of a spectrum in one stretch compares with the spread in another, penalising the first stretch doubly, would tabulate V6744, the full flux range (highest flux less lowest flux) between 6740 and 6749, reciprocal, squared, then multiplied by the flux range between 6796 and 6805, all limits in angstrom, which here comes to 2.77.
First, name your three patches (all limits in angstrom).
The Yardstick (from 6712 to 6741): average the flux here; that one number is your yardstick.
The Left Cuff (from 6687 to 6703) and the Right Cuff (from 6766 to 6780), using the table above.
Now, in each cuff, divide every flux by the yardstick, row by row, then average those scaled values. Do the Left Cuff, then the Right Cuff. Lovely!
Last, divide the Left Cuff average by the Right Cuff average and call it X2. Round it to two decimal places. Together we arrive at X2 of 1.05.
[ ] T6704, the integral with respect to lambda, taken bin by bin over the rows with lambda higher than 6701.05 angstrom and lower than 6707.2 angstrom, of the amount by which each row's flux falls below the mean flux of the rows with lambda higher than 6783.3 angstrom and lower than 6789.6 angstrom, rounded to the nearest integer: -4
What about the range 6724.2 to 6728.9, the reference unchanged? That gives 3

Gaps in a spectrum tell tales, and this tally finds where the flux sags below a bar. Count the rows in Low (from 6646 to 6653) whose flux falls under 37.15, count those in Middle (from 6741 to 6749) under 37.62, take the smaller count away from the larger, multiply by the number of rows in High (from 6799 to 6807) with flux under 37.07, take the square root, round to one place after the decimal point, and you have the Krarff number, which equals 2.2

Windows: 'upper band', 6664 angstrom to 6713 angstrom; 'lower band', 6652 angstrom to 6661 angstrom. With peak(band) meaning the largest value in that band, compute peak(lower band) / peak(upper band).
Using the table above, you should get 0.98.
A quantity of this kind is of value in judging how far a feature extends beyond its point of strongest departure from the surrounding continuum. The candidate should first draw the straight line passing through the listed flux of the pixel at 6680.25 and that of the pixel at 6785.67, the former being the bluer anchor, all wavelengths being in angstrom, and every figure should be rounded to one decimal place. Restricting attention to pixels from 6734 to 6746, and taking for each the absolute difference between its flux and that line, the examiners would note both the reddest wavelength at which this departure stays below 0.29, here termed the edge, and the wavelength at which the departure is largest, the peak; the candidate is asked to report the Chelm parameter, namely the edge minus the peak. 0.0 angstrom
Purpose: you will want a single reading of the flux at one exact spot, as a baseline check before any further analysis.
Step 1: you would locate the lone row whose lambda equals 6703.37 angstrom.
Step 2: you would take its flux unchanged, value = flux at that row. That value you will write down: 38.14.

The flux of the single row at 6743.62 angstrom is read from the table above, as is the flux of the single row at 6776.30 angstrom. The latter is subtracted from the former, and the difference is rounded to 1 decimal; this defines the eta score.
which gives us 0.9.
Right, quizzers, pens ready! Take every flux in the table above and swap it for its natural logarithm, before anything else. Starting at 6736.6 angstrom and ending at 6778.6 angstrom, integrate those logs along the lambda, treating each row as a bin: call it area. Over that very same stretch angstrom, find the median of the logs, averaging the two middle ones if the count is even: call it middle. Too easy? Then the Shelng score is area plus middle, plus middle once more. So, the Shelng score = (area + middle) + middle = 159.0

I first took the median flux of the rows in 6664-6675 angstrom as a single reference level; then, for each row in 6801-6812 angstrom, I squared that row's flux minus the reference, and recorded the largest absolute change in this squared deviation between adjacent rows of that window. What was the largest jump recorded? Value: 0.51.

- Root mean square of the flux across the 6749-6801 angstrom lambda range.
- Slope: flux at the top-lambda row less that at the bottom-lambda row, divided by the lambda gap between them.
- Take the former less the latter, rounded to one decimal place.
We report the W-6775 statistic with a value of 37.0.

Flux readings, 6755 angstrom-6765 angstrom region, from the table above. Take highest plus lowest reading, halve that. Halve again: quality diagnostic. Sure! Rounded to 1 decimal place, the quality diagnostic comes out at 18.5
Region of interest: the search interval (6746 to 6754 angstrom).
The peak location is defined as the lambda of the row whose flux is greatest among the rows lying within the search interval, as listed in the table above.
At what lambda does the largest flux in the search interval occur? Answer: 6752.94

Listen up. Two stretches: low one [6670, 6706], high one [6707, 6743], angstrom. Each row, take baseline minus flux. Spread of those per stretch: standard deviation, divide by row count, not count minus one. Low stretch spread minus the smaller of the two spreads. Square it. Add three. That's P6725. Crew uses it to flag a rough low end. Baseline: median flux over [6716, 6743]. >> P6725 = 3.01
